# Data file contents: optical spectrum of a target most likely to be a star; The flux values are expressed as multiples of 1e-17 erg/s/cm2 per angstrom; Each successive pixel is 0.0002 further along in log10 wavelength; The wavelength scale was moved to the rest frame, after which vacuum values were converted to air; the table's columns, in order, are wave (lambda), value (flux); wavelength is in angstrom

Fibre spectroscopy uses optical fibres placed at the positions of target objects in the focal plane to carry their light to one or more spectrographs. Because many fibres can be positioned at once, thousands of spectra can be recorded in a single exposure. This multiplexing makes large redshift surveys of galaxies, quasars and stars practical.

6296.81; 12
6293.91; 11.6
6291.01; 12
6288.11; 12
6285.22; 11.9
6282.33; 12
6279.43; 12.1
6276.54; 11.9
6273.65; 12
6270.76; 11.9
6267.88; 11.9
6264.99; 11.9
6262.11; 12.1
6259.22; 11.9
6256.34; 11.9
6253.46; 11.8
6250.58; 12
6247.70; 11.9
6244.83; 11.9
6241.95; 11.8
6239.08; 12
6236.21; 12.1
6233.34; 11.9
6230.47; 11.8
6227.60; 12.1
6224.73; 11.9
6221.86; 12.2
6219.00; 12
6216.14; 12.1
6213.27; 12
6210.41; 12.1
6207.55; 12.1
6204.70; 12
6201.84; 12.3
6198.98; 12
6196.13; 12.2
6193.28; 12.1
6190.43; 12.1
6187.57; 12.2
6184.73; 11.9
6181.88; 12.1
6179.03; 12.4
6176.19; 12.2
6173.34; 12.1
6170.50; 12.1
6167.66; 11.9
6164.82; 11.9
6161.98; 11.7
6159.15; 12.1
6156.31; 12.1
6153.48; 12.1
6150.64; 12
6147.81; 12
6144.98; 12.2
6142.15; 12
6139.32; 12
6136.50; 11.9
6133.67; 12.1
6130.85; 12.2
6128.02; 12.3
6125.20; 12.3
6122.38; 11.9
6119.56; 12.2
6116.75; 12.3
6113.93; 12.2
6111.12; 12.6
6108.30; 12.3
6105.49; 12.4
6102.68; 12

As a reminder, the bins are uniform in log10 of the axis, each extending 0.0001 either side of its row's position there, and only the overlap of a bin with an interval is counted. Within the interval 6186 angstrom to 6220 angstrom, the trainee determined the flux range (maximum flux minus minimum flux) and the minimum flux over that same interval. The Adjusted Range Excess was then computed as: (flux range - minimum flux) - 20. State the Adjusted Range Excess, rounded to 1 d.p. -31.7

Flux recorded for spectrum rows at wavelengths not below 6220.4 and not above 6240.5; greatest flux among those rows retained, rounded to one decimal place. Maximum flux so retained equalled 12.2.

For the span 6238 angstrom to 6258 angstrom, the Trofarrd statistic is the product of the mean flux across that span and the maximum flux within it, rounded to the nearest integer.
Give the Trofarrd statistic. 143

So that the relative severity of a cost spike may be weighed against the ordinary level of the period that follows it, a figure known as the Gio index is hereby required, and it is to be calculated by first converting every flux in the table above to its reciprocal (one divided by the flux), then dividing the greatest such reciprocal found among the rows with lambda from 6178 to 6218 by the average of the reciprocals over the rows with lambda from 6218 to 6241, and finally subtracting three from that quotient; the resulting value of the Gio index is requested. -1.99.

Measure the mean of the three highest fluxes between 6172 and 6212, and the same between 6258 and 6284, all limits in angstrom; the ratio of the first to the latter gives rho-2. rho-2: 1.019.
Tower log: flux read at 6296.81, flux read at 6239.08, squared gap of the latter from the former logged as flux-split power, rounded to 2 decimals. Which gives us 0.00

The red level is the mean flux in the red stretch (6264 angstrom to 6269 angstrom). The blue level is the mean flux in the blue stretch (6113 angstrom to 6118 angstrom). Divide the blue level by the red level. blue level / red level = 1.03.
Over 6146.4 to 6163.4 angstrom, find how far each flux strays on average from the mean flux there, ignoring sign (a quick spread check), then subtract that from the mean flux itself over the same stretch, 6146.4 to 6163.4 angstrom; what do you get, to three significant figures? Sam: 11.9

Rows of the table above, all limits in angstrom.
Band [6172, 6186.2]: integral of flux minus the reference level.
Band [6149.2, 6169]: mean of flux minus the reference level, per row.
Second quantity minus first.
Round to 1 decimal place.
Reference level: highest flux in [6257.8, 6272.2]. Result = -0.7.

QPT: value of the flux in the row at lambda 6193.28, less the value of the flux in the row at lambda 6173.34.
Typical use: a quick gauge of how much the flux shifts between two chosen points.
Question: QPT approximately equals 0.00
